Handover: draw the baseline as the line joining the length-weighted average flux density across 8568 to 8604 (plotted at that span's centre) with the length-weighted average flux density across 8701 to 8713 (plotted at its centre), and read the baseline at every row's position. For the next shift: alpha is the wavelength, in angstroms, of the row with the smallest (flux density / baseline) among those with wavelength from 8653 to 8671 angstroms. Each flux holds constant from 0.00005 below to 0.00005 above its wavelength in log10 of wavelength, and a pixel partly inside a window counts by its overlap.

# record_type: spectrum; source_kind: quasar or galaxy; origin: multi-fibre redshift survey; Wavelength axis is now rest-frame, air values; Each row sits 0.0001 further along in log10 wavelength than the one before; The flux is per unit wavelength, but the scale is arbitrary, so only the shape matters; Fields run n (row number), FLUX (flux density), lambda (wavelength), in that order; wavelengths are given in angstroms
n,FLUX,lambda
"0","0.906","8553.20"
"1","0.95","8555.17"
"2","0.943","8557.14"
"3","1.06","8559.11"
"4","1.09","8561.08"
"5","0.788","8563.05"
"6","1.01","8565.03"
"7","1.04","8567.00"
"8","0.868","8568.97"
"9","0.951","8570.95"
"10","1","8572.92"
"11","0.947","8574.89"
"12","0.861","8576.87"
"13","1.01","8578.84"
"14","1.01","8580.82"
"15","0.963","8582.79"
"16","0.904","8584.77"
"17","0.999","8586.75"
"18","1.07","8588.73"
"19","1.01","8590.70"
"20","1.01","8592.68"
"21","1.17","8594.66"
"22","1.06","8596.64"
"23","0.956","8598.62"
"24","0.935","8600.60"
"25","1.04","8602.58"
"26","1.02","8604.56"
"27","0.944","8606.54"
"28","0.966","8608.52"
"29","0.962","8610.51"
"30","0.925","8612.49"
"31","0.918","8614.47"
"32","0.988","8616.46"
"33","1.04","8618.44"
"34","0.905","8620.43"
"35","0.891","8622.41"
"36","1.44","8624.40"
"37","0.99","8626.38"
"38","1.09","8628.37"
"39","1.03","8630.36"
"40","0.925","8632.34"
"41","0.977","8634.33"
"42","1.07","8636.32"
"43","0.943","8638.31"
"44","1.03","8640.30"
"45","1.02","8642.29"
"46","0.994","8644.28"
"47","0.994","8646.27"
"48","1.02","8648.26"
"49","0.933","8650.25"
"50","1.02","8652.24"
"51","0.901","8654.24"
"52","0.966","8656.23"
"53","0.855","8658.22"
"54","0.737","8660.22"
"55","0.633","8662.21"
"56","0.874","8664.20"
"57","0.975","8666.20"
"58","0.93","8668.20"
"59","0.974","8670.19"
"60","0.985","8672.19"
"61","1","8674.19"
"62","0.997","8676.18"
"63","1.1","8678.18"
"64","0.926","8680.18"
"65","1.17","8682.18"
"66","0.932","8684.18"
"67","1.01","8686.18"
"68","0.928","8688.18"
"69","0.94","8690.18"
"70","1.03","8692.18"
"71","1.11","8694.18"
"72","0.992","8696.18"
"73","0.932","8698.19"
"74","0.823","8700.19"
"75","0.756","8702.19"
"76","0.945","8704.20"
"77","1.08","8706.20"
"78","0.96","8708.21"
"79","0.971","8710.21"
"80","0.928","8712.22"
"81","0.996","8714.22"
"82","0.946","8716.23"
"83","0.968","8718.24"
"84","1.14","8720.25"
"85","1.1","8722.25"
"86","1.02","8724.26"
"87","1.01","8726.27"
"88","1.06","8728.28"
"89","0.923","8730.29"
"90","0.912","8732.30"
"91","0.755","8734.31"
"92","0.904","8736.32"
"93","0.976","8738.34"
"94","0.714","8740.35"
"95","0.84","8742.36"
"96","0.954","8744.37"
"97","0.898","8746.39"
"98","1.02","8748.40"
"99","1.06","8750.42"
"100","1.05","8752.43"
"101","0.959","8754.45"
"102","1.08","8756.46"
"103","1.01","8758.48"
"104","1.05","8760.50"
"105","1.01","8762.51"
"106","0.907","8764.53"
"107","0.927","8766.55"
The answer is 8662.21 angstroms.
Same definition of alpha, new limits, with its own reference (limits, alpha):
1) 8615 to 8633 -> 8622.41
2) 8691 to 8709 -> 8702.19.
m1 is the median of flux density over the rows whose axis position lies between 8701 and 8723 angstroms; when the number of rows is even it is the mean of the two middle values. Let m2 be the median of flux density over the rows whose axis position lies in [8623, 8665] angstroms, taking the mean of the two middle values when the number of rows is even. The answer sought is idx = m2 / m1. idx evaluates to 1.02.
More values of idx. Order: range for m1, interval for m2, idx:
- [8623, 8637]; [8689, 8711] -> 0.93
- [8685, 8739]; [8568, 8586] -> 0.98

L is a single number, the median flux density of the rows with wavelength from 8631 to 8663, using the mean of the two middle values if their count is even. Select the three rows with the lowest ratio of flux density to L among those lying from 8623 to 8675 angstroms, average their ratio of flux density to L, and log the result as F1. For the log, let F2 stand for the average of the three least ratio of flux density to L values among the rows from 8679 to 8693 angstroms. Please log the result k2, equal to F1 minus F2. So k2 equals -0.19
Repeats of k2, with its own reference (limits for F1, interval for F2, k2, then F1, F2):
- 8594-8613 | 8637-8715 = 0.23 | 0.96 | 0.73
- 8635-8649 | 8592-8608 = 0.03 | 1.01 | 0.97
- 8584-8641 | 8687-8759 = 0.16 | 0.93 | 0.76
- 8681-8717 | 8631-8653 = -0.10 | 0.86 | 0.96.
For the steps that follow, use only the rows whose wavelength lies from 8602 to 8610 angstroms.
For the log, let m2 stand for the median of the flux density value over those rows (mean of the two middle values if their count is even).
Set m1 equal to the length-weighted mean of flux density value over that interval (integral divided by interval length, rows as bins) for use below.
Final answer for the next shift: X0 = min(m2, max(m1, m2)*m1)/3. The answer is 0.33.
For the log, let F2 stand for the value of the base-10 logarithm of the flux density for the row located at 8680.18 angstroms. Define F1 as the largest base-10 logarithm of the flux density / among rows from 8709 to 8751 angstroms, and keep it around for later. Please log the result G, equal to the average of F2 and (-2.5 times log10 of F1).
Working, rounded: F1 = 0.057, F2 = -0.03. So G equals 1.54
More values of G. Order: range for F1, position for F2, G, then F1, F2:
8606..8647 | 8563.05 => 0.95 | 0.158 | -0.10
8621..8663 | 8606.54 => 0.99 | 0.158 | -0.03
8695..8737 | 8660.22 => 1.49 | 0.057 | -0.13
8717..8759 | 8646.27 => 1.55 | 0.057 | 0.00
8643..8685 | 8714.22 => 1.46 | 0.068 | 0.00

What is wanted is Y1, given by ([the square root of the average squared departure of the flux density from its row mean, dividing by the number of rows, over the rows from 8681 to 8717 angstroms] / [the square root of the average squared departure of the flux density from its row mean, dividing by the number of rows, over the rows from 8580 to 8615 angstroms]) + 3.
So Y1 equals 4.4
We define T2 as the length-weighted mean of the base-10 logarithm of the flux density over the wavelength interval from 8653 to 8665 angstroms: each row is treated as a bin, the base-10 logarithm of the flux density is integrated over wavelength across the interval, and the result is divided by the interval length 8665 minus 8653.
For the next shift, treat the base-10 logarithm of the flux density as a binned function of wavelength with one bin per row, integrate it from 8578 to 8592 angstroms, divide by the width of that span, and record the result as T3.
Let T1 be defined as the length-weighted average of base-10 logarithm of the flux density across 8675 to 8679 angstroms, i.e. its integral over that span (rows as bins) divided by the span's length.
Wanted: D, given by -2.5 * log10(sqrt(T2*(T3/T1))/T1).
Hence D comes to -1.9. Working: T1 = 0.018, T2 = -0.085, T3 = -0.0025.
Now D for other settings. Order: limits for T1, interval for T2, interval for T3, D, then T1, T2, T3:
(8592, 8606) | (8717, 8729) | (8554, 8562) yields -2.1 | 0.010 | 0.019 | 0.0024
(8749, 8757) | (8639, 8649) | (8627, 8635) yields -0.5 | 0.014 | 0.004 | 0.0018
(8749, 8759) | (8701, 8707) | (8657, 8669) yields -3.9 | 0.013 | -0.041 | -0.0829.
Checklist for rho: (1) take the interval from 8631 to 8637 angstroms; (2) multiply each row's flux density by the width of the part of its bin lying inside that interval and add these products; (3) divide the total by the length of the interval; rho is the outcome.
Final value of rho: 0.99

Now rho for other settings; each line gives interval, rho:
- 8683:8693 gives 0.97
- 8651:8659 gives 0.94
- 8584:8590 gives 1.00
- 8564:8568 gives 1.02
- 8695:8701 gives 0.92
